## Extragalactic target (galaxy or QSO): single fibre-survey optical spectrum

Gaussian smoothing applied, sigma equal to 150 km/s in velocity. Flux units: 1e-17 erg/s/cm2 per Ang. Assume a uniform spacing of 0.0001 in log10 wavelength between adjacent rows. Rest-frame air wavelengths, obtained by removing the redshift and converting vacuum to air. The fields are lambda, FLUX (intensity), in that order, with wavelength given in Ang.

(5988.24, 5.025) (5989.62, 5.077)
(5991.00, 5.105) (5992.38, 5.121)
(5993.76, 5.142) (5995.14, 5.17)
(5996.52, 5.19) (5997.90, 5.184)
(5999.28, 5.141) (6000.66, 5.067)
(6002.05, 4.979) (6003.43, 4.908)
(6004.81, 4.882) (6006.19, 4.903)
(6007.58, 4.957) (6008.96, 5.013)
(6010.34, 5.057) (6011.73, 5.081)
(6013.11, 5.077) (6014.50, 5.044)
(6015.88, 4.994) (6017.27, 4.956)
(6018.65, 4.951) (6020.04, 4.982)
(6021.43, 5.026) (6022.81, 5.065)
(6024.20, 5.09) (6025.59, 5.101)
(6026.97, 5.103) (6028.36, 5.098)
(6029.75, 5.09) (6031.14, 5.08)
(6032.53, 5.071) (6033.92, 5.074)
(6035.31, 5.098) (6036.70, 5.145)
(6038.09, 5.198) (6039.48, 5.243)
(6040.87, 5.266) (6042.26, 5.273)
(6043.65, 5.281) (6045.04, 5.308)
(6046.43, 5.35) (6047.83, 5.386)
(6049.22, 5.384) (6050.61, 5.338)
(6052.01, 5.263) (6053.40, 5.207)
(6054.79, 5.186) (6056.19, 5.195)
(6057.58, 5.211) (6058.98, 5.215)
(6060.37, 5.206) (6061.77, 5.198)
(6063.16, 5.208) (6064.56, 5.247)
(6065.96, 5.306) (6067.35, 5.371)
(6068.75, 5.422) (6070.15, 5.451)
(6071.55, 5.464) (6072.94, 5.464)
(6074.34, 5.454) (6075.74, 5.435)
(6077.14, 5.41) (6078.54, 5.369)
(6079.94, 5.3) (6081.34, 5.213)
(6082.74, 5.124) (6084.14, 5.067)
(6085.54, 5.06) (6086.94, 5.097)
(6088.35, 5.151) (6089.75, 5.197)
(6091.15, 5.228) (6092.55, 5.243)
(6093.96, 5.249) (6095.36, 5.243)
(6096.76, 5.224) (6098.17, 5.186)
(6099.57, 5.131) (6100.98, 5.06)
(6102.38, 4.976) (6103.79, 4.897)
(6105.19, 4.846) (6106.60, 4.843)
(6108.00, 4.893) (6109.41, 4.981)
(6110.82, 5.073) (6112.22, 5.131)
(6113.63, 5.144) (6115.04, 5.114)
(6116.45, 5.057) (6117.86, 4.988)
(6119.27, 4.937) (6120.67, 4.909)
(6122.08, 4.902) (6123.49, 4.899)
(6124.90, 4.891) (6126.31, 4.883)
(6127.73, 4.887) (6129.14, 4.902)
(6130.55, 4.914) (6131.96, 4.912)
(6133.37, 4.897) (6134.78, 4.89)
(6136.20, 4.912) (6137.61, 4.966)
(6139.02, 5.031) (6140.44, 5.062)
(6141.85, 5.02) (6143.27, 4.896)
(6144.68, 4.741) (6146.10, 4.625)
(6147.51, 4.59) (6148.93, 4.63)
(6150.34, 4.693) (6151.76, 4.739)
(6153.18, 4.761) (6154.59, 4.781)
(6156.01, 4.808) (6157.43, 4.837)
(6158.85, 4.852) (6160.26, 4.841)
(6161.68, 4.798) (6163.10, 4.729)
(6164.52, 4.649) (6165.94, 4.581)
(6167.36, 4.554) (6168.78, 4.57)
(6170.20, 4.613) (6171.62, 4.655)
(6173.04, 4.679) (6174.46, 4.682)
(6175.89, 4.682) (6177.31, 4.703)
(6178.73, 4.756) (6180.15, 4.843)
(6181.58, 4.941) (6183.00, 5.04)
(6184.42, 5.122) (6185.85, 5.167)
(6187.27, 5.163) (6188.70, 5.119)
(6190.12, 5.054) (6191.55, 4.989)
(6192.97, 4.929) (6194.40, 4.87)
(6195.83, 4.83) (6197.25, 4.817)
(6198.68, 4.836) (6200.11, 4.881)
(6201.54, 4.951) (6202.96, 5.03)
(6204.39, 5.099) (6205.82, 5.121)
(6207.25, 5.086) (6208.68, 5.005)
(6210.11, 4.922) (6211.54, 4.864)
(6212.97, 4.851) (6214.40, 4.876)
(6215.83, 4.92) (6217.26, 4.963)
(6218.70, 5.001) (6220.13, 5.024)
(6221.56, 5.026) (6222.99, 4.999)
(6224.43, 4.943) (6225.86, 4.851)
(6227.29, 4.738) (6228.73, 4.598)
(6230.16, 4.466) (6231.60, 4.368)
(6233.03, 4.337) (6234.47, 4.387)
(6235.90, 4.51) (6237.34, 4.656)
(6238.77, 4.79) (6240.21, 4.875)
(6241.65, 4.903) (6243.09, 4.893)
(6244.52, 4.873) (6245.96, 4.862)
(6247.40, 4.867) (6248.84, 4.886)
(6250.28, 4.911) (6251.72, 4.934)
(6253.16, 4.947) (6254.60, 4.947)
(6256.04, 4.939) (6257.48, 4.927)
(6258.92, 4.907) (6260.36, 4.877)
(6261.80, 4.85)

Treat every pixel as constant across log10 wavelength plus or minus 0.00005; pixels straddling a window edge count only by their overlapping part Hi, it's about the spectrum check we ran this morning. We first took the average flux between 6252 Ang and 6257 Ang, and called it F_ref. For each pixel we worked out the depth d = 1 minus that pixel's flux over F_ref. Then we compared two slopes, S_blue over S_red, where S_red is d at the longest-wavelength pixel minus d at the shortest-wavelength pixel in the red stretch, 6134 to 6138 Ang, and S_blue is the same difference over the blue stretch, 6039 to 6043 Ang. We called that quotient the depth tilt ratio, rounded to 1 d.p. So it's 0.4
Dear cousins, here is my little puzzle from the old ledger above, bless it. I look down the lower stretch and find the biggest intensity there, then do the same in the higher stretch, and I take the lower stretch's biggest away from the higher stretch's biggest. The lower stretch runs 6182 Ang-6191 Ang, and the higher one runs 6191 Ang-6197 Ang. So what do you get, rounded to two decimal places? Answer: -0.18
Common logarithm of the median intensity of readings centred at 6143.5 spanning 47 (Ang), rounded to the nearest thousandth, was 0.689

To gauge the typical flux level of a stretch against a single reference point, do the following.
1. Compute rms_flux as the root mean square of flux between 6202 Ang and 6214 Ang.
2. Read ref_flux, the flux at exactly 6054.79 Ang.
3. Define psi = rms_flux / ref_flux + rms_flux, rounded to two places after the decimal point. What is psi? 5.96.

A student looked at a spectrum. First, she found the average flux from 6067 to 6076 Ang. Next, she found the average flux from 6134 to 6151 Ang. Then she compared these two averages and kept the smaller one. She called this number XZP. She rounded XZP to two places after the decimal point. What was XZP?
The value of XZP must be 4.84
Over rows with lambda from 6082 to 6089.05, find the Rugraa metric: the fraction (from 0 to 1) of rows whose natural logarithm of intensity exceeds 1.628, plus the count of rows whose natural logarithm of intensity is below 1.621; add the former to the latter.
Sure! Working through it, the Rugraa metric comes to 0.6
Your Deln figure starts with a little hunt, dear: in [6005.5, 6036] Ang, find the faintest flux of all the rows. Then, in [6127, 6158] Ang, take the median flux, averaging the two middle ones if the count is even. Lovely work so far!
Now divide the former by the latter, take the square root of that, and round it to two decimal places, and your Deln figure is 1.00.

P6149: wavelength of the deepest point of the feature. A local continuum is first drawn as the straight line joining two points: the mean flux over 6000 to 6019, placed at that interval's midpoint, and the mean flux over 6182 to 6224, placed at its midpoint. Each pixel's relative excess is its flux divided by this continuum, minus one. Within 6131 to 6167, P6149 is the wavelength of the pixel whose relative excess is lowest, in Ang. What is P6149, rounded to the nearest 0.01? 6165.94 Ang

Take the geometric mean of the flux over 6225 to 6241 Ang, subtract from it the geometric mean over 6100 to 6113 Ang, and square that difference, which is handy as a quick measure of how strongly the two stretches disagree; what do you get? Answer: 0.14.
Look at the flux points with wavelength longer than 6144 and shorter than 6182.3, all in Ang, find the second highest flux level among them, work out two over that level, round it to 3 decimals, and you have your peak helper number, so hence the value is 0.412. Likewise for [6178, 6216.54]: 0.387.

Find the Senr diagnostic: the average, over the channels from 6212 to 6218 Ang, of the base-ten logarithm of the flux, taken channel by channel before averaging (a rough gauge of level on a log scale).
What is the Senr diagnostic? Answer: 0.690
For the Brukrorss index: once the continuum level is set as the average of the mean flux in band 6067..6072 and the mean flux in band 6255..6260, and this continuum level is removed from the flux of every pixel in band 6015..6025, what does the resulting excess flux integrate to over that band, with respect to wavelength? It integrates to -1.6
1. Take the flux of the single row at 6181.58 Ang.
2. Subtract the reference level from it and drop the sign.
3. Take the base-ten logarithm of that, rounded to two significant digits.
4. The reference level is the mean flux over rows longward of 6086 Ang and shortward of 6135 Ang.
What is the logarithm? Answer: -1.1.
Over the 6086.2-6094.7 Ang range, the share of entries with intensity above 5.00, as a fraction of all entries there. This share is 1.0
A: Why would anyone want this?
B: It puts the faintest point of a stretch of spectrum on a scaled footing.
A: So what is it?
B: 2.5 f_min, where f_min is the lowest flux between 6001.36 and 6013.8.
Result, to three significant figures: 12.2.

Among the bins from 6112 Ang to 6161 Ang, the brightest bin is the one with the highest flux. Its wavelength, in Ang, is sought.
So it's 6113.63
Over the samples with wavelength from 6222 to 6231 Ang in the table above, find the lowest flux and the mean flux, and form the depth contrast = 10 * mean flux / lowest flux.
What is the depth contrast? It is 10.7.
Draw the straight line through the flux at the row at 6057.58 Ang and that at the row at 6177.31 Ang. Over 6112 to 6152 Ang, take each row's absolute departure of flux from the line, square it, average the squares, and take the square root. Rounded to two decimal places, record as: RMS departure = 0.11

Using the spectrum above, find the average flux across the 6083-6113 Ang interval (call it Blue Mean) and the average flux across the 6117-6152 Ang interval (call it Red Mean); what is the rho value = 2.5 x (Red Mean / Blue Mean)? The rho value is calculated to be 2.39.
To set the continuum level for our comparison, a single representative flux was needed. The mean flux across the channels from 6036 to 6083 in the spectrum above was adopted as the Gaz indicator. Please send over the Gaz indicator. 5.30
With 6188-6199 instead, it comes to 4.93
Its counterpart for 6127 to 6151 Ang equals 4.86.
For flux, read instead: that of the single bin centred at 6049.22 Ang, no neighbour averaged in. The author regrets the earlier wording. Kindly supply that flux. 5.384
